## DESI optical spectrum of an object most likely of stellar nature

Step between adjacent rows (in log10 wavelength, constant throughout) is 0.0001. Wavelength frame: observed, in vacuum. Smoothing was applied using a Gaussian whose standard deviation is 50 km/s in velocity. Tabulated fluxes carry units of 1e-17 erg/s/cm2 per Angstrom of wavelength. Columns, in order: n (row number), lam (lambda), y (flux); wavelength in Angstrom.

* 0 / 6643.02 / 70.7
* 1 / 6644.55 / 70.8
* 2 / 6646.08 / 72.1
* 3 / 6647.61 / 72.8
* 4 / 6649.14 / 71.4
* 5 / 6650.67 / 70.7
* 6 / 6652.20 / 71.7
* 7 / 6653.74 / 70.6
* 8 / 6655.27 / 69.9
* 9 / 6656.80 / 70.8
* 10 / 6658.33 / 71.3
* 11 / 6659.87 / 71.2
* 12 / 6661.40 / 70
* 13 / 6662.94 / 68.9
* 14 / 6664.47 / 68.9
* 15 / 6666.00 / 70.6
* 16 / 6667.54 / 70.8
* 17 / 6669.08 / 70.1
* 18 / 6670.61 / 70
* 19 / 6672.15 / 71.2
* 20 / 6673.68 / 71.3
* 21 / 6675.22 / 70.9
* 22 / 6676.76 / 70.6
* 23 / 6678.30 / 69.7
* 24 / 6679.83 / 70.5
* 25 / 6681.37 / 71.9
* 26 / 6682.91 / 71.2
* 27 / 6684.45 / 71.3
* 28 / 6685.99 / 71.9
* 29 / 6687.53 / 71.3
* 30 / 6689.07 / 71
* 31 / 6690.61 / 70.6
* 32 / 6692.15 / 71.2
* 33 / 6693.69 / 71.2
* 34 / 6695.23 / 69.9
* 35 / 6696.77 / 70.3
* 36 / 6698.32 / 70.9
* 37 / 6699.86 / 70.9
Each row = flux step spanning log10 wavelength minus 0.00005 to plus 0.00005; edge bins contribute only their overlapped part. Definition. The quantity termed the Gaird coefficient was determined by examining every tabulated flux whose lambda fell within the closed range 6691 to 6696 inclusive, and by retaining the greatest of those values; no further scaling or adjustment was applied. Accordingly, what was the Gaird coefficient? 71.2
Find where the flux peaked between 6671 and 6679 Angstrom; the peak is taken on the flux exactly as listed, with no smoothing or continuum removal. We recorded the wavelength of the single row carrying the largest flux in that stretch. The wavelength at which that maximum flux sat 6673.68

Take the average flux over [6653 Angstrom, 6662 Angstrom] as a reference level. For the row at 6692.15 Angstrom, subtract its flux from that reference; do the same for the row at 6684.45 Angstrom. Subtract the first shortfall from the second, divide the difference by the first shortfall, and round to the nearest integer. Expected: 0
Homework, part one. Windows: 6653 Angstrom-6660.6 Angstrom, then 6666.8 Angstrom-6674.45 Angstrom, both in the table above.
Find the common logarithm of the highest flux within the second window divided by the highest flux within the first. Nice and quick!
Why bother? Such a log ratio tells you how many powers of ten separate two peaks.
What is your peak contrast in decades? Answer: 0.0000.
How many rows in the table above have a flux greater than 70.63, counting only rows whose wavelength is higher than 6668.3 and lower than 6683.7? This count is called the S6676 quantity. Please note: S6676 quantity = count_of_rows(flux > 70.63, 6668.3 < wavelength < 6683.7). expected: 5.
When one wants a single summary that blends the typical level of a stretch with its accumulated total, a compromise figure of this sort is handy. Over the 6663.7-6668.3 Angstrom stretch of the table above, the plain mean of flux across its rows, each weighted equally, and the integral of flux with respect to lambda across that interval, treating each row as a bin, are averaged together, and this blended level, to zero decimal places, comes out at 196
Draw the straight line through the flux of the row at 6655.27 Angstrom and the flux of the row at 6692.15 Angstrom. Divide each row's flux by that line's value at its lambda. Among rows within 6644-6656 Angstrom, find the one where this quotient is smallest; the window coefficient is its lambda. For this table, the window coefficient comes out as 6655.27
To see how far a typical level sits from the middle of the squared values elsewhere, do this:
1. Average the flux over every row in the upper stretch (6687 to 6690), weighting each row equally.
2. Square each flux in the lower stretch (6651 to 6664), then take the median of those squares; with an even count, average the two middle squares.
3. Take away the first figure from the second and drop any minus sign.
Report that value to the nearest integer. 4927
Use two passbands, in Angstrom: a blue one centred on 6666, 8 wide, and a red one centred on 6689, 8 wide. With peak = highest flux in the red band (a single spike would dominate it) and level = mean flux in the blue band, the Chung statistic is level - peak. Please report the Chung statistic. -2.0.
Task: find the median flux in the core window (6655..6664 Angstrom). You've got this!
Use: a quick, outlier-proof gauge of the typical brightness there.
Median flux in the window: 70.4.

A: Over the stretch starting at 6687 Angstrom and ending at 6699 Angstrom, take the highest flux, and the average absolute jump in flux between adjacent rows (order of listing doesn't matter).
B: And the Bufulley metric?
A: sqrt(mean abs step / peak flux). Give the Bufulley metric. 0.085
